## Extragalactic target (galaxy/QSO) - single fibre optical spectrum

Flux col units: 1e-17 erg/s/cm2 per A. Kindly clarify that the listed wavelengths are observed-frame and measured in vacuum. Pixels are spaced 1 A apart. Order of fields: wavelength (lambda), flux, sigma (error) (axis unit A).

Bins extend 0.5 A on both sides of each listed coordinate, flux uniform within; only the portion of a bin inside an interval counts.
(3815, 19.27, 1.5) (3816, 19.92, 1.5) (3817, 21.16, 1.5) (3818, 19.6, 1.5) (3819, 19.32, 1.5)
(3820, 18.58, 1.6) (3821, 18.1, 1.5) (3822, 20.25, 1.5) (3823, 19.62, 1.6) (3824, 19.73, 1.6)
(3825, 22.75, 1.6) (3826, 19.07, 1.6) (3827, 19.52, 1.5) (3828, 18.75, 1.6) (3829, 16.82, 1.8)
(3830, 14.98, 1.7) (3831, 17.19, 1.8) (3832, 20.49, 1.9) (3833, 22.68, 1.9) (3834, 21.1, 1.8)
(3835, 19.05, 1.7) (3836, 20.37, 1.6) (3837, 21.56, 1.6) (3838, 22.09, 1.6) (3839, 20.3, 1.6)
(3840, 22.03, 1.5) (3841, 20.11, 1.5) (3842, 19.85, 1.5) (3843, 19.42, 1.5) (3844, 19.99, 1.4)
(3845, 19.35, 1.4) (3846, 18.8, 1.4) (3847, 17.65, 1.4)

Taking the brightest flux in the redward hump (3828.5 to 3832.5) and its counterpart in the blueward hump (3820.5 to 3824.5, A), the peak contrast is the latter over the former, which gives 0.99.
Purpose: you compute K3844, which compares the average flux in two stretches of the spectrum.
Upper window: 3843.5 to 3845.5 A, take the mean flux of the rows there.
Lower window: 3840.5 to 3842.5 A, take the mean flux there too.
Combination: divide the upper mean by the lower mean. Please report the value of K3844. 0.98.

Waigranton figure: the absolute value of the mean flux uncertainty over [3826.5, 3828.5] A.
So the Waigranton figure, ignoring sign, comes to 1.55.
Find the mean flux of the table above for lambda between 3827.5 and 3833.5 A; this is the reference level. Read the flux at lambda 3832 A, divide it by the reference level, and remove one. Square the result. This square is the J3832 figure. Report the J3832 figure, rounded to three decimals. 0.012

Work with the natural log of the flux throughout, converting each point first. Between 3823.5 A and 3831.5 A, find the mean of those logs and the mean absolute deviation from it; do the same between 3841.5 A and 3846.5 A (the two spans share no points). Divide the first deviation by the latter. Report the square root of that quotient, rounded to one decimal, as 2.3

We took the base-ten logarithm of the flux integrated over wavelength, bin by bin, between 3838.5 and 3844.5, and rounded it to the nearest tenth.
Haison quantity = 2.1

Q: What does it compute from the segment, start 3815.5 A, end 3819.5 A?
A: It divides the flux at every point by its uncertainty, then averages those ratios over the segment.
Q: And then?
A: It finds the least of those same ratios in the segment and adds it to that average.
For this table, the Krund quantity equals 26.2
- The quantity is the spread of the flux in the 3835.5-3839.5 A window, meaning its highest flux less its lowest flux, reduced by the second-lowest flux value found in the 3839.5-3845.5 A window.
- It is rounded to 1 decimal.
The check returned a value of -17.6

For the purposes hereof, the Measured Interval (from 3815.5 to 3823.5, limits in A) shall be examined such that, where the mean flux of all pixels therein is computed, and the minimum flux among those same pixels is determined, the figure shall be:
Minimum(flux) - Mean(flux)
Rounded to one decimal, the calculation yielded -1.5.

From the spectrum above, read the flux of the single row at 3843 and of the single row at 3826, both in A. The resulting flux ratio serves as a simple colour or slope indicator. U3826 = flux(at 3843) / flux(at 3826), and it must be 1.02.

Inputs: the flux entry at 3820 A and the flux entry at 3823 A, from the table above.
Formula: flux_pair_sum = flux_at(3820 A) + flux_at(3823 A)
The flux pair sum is 38.2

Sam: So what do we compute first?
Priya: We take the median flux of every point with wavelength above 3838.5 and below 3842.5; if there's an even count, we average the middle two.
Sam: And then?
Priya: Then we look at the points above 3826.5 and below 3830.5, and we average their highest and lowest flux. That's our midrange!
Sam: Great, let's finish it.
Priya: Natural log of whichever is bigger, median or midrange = 3.01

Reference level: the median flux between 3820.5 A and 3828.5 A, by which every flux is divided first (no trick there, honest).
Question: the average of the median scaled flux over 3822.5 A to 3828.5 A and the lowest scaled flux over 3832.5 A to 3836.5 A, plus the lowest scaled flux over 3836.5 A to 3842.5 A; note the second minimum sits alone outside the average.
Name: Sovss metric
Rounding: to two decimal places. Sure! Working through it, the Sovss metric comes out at 2.00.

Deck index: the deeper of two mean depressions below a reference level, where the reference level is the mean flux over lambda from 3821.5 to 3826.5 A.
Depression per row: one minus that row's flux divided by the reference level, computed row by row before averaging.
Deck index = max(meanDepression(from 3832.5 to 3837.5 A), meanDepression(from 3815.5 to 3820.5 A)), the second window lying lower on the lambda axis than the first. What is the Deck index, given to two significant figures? 0.028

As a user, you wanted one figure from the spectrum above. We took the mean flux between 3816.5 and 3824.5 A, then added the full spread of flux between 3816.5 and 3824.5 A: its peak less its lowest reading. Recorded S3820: 22.6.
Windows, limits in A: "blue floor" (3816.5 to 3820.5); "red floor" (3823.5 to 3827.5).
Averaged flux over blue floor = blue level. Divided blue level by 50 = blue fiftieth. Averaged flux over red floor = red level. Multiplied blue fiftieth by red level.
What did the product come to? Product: 7.97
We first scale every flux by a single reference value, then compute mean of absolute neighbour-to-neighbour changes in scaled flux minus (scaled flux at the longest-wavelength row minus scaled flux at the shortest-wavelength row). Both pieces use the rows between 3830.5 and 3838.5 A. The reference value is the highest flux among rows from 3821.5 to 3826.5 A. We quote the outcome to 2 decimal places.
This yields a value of -0.14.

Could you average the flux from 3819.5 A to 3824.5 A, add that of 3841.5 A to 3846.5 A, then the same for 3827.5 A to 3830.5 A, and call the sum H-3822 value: 56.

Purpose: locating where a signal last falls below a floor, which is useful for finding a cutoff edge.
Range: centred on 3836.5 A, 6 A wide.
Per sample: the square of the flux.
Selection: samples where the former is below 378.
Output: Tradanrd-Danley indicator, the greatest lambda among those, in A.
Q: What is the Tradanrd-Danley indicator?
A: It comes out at 3835 A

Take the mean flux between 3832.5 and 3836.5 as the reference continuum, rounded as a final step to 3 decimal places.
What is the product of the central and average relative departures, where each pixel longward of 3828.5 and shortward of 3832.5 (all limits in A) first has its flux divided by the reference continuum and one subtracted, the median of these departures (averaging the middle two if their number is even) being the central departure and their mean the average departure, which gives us 0.030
